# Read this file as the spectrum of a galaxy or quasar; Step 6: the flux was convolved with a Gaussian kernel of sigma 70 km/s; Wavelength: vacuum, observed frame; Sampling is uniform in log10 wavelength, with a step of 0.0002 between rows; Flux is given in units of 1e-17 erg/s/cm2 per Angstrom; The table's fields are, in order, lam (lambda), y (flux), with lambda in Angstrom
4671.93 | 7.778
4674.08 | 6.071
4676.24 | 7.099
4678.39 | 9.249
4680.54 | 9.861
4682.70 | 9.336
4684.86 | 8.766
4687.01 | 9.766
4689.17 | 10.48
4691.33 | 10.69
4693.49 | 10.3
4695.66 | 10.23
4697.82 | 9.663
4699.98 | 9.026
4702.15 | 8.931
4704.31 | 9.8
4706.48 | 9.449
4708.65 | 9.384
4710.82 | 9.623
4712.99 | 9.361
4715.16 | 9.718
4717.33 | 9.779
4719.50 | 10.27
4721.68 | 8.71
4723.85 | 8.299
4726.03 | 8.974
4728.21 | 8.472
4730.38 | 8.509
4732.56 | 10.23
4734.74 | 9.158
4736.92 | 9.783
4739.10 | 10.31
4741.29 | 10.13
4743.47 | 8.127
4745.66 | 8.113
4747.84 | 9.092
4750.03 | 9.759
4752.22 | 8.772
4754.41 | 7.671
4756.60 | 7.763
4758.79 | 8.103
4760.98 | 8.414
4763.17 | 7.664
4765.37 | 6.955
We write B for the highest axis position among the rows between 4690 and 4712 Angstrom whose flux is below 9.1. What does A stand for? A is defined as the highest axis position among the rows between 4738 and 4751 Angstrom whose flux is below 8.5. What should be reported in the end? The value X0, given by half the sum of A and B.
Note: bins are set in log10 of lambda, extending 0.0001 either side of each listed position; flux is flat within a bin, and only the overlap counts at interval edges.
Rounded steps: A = 4745.66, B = 4702.15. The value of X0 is 4723.9 Angstrom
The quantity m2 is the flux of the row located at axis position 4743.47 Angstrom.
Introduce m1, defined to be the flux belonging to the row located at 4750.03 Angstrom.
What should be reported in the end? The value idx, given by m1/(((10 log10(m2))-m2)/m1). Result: 98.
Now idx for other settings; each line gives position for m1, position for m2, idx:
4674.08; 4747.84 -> 75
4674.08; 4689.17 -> -133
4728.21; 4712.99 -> 204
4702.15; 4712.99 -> 226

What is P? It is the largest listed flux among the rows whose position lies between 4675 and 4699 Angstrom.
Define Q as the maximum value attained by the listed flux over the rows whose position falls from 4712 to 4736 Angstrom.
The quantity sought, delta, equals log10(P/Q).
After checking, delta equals 0.017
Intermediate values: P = 10.69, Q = 10.27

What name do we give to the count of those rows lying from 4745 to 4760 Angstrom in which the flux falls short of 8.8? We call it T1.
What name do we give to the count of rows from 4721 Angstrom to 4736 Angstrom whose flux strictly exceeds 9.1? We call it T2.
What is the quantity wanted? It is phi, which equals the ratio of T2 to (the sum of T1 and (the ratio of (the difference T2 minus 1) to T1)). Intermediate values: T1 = 5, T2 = 2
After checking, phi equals 0.38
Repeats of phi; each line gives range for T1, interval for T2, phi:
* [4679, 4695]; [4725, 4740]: 1.00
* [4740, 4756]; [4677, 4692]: 1.14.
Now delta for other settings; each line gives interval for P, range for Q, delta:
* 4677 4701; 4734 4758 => 0.016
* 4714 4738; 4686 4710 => -0.017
